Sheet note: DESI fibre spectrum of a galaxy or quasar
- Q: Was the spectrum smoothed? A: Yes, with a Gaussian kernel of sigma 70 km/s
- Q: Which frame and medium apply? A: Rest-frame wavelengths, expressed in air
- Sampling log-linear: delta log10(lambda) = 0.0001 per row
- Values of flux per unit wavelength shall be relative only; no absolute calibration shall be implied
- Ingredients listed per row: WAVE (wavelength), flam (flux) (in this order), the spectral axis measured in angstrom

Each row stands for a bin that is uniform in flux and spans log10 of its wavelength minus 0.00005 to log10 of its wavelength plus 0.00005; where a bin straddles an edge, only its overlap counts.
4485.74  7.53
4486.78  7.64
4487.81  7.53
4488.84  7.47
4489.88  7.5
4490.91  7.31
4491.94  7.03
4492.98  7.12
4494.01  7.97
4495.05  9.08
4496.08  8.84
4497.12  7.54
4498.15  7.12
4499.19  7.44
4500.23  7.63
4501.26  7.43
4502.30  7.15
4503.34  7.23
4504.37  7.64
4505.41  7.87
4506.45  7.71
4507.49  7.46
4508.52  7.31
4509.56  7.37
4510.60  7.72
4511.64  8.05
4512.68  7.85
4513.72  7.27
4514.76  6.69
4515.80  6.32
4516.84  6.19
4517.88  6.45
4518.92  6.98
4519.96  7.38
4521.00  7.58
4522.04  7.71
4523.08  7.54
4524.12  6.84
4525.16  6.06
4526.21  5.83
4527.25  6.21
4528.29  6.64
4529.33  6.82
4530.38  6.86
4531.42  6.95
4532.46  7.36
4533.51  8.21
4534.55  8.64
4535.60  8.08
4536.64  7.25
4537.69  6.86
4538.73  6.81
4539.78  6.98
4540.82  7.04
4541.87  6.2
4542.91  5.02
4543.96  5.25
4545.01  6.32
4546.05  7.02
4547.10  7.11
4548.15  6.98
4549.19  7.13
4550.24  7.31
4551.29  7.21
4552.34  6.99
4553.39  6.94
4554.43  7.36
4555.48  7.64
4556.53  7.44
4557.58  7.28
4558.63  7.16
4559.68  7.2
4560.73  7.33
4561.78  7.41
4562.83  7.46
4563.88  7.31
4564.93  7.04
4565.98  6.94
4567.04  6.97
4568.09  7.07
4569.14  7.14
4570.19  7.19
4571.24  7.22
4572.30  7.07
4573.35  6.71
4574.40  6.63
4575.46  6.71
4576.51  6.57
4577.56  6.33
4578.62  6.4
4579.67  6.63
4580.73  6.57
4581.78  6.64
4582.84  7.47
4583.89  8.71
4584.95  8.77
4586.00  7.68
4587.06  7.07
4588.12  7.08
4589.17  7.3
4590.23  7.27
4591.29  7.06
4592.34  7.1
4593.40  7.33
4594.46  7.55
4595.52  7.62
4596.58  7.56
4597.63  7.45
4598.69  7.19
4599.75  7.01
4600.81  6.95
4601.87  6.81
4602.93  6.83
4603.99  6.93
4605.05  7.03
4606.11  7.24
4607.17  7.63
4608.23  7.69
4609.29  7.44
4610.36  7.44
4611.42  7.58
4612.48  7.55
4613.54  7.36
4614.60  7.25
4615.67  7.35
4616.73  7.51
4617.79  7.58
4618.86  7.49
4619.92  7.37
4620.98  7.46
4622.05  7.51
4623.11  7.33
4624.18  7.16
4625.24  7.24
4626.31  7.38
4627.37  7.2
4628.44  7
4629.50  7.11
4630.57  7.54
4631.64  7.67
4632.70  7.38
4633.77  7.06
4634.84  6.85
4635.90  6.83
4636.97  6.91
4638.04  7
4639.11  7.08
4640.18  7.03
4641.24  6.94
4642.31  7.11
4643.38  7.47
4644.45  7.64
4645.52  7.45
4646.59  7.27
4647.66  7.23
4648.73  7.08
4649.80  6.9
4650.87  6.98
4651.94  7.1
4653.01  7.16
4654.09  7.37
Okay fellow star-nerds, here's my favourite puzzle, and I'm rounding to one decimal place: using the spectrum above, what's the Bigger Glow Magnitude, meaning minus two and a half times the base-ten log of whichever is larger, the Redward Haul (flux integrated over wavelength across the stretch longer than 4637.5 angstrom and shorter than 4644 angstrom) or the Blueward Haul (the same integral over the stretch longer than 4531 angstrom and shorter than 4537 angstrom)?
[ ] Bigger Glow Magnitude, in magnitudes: -4.2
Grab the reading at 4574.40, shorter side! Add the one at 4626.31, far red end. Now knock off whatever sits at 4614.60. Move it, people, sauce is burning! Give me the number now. 6.8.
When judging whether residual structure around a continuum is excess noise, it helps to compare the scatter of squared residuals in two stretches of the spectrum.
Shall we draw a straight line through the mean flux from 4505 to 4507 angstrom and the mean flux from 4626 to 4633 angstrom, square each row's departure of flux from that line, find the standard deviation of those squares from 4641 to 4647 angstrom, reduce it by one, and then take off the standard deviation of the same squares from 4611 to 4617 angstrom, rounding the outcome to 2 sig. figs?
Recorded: -0.96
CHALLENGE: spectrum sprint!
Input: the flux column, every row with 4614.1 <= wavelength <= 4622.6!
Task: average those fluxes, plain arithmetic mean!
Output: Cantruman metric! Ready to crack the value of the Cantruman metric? 7.44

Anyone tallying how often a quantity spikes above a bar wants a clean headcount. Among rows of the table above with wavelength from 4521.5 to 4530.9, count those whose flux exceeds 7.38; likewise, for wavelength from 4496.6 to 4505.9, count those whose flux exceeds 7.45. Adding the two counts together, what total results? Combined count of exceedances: 6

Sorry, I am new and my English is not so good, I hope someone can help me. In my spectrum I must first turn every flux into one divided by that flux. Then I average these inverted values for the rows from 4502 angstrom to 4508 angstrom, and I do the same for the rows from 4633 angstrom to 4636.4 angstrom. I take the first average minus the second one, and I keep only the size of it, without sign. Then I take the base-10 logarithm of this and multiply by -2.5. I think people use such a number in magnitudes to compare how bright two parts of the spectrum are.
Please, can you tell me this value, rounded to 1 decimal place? 4.9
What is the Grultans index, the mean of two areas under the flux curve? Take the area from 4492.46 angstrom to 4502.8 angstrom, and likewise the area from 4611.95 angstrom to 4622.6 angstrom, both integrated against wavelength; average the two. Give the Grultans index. 79.6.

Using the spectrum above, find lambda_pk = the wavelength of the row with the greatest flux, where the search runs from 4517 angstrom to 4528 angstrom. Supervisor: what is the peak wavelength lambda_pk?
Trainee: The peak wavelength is 4522.04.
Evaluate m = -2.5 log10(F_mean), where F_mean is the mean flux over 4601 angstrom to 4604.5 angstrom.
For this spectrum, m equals -2.09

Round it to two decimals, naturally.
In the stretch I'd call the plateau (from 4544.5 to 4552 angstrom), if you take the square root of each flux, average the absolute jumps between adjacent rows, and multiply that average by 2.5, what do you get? 0.11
